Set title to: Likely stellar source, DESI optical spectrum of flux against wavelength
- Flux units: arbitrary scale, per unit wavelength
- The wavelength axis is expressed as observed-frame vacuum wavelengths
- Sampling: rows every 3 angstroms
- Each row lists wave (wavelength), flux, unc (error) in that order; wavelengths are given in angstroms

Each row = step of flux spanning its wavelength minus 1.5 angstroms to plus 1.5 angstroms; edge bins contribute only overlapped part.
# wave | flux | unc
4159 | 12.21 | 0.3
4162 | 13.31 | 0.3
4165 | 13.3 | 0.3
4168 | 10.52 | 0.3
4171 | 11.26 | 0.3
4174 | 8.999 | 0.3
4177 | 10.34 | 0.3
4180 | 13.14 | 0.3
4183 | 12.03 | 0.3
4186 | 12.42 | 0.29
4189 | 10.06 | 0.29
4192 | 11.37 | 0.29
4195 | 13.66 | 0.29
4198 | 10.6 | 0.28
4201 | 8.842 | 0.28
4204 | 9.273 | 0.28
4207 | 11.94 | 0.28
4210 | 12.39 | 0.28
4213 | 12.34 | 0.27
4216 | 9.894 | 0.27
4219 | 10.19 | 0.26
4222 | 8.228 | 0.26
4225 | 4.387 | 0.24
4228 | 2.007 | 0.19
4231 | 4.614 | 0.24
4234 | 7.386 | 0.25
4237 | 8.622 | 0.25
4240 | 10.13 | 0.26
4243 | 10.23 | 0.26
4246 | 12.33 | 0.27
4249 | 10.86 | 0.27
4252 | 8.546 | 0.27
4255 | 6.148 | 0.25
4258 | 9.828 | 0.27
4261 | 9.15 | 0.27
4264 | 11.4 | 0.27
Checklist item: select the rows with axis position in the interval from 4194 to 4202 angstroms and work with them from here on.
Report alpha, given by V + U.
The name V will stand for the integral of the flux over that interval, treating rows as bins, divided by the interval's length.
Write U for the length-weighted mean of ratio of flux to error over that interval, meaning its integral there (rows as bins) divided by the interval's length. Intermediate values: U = 39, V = 11.0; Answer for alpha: 49.8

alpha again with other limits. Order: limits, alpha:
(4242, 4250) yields 53.2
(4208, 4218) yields 53.6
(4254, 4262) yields 40.4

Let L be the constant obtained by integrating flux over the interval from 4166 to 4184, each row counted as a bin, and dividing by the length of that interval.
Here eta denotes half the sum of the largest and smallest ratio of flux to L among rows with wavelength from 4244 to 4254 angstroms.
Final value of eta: 0.94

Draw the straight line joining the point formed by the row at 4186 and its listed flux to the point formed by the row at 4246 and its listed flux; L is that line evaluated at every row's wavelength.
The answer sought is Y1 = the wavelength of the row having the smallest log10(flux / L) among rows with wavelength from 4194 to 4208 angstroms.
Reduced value 4201 angstroms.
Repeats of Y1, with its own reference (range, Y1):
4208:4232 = 4228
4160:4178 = 4174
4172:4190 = 4174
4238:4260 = 4255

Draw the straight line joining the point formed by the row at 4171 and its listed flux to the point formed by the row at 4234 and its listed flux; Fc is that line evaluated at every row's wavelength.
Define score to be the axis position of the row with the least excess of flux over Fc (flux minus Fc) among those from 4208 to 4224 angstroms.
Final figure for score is 4222 angstroms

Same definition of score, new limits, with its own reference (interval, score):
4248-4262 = 4255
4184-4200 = 4189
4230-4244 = 4231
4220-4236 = 4228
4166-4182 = 4174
